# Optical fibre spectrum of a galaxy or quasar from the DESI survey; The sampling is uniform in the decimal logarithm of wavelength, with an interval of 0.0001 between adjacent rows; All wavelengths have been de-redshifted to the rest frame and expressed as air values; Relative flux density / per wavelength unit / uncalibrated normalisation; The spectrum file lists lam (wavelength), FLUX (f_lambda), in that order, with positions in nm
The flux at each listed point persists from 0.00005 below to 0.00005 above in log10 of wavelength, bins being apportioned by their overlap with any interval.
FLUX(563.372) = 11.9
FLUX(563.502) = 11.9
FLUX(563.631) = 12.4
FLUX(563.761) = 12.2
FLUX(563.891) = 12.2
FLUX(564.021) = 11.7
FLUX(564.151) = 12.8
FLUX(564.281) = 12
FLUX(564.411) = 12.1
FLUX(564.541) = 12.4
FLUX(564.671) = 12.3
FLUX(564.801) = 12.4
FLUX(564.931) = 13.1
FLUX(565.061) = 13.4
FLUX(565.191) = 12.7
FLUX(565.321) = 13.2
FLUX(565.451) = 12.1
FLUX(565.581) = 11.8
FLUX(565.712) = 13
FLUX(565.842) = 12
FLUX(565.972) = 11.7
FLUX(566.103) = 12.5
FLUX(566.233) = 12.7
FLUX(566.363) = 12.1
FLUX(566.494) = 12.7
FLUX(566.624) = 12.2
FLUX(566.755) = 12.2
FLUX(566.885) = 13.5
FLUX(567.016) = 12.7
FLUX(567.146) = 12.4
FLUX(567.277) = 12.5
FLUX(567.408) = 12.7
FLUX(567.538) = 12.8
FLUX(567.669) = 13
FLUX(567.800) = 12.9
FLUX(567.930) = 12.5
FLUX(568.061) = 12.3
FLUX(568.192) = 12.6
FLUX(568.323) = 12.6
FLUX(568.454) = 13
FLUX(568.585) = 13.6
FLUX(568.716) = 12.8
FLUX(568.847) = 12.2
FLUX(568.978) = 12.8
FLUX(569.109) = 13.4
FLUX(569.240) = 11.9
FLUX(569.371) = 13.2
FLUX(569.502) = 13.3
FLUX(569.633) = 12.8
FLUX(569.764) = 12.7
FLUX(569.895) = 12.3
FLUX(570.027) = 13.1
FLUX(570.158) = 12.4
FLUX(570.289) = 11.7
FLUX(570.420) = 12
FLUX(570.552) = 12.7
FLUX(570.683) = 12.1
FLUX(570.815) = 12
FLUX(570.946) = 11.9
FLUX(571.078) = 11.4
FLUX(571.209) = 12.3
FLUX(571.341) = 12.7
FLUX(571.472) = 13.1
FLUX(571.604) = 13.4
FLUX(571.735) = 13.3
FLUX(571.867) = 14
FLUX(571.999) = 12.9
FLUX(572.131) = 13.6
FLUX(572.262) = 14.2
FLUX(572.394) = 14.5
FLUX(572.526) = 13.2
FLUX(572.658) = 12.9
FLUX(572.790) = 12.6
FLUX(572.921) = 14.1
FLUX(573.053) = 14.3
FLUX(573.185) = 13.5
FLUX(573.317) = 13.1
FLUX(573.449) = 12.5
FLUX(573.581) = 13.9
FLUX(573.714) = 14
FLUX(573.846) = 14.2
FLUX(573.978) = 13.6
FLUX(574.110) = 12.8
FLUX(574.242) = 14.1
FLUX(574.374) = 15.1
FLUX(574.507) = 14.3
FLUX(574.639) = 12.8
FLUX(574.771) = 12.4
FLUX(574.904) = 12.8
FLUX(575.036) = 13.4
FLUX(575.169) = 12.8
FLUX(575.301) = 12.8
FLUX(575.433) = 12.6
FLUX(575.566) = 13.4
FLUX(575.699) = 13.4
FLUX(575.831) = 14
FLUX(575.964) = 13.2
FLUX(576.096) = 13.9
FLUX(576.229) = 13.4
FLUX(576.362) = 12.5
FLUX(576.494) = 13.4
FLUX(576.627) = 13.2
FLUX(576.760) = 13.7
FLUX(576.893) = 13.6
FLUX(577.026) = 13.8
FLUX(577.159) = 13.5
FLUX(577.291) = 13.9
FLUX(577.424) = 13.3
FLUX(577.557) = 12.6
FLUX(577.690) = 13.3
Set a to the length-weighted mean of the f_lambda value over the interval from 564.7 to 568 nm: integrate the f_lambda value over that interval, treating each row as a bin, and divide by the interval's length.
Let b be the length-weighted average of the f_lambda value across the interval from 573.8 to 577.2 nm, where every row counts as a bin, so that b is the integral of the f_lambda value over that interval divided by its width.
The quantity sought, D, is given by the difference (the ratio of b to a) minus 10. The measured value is -8.94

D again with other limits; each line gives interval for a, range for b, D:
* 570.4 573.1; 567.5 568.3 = -9.03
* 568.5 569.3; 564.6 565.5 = -9.00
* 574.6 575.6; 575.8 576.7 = -8.96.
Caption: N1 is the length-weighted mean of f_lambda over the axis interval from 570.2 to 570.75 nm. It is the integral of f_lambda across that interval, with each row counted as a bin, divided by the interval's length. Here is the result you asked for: 12.1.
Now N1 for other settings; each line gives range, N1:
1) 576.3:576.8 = 13.2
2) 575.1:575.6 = 12.9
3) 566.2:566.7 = 12.4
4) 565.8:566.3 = 12.2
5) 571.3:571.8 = 13.2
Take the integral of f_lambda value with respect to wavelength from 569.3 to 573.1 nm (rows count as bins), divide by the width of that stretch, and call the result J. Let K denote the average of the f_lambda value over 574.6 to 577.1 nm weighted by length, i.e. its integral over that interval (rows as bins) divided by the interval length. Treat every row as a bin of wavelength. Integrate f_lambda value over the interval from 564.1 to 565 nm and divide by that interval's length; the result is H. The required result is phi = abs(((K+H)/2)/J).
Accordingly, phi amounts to 0.99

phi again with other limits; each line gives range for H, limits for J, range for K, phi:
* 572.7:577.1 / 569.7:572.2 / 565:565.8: 1.03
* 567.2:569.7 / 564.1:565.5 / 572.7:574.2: 1.04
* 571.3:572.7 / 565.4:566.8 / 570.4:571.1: 1.04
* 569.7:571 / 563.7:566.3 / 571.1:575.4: 1.03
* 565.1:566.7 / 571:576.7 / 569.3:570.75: 0.94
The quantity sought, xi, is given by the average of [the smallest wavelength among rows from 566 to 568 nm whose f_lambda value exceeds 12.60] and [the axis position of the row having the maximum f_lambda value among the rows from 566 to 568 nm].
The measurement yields 566.56 nm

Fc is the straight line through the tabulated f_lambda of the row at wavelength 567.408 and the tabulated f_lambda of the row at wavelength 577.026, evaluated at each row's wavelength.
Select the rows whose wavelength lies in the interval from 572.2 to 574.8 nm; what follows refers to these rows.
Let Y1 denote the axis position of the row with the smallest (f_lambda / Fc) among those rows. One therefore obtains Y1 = 574.771 nm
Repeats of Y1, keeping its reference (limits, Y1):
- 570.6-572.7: 571.078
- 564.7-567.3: 565.972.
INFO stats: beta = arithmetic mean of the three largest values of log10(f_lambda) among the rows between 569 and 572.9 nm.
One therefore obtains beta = 1.15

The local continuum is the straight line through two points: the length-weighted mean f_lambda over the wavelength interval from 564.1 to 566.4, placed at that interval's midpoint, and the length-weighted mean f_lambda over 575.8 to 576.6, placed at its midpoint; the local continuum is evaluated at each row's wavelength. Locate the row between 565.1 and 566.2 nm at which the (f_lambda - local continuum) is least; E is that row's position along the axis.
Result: 565.972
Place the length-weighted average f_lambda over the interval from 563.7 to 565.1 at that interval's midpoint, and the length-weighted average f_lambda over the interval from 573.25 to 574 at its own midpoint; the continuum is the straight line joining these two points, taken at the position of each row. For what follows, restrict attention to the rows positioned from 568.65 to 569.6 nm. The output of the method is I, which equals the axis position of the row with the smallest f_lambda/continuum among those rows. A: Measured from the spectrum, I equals 569.240 nm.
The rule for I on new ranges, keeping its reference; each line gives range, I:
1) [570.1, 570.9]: 570.289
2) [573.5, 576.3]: 574.771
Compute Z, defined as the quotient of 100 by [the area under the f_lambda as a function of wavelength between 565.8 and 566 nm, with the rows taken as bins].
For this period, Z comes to 42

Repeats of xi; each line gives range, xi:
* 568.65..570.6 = 568.91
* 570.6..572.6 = 571.87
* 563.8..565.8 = 564.61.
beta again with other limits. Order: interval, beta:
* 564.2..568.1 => 1.13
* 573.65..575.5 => 1.16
